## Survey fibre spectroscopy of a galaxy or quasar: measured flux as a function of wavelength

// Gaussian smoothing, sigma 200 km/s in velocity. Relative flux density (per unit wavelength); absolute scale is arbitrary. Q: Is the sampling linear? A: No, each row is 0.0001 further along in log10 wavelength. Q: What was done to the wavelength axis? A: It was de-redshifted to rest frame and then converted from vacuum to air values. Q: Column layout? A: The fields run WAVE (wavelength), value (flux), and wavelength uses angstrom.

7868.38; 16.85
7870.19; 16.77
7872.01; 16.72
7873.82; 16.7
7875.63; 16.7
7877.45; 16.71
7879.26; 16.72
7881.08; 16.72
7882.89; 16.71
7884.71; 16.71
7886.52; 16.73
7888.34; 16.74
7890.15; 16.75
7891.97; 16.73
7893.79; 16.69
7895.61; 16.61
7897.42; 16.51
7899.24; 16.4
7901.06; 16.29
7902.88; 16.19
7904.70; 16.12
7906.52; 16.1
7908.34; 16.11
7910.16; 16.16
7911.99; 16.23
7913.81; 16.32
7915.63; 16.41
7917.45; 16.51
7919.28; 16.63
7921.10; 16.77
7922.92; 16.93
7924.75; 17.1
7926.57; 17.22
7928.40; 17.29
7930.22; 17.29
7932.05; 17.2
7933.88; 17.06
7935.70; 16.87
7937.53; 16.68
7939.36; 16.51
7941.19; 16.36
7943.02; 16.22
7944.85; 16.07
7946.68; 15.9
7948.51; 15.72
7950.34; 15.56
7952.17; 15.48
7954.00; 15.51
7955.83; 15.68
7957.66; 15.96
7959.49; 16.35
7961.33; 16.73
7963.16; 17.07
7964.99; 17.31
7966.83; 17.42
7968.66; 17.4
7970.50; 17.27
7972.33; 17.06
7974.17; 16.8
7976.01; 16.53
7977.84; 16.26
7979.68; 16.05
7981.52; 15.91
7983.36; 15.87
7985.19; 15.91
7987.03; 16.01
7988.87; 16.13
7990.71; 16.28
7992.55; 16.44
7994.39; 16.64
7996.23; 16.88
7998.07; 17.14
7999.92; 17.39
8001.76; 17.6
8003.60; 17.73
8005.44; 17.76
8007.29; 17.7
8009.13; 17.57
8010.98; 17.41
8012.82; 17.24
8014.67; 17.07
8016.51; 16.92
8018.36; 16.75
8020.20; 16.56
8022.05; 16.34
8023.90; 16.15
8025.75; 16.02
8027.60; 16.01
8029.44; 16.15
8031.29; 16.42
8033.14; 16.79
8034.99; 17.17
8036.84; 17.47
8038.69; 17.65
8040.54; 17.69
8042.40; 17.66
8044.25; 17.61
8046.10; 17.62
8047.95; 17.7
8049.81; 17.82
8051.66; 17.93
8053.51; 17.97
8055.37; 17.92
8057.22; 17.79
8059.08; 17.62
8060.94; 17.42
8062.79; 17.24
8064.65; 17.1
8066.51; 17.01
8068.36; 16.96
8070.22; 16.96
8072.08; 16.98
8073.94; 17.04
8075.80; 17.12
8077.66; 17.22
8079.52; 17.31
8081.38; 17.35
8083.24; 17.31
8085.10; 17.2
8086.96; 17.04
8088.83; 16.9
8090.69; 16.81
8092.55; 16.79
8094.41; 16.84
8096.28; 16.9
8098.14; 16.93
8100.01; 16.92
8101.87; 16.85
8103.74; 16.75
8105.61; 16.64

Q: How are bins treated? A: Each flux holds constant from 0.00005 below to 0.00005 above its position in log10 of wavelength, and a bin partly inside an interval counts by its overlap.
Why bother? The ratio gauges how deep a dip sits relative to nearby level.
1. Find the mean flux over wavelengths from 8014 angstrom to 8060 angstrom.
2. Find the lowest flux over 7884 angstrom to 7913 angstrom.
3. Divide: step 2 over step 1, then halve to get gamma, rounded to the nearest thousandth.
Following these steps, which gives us 0.469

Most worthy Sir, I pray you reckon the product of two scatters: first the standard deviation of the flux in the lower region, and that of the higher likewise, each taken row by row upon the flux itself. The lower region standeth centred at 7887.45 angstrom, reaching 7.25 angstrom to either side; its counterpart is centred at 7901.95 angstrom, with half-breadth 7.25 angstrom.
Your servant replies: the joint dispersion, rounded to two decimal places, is 0.00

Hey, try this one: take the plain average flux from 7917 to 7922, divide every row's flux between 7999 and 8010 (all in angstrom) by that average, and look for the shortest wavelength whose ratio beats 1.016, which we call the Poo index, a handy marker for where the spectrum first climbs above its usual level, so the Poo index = 7999.92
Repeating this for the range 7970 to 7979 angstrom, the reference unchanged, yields 7970.50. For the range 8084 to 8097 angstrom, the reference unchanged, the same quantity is 8085.10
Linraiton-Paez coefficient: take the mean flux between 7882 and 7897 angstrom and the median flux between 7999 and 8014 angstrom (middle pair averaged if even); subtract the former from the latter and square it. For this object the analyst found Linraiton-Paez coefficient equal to 0.77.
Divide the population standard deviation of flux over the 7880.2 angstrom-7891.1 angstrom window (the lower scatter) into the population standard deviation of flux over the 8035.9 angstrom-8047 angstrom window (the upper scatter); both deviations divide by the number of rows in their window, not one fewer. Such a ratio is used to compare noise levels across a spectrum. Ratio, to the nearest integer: 5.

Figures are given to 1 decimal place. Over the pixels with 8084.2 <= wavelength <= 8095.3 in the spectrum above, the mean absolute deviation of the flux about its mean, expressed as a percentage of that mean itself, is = 0.7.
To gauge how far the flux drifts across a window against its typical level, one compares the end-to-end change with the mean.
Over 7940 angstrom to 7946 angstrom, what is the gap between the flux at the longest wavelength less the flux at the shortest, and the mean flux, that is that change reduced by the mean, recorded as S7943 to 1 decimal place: -16.5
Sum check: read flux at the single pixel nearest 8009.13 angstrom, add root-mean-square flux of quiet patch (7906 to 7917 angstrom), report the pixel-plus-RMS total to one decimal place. 33.8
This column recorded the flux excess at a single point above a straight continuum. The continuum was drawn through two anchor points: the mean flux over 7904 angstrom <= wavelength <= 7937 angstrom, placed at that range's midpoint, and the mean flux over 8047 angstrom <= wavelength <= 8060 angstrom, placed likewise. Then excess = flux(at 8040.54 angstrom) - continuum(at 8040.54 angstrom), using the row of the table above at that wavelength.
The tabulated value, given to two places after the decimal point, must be -0.02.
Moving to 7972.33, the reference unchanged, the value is -0.07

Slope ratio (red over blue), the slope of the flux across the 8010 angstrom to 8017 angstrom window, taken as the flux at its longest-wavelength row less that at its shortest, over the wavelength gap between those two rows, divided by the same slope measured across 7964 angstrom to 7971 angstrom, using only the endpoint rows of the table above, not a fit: 12.2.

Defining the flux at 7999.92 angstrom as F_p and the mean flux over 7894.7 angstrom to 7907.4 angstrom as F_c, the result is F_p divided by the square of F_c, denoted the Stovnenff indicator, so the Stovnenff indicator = 0.0653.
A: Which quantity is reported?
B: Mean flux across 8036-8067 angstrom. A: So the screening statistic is 17.6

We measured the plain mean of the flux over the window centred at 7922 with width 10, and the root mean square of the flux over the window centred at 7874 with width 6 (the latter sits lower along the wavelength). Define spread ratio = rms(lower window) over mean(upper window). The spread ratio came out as 0.99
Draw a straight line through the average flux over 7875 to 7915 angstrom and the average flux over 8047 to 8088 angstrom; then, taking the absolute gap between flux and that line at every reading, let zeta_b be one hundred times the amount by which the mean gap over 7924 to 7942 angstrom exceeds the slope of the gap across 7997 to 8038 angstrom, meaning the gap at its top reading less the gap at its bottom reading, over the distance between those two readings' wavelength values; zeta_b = 39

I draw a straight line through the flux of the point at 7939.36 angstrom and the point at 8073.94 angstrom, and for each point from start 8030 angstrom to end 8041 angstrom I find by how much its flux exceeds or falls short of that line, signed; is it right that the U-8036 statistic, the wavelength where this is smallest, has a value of 8031.29 angstrom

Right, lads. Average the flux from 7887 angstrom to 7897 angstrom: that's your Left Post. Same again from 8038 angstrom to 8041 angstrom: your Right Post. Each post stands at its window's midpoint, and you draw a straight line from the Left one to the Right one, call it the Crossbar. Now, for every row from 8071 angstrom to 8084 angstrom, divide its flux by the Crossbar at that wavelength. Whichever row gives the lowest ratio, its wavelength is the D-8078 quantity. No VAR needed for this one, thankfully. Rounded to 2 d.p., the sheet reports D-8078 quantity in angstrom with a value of 8072.08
